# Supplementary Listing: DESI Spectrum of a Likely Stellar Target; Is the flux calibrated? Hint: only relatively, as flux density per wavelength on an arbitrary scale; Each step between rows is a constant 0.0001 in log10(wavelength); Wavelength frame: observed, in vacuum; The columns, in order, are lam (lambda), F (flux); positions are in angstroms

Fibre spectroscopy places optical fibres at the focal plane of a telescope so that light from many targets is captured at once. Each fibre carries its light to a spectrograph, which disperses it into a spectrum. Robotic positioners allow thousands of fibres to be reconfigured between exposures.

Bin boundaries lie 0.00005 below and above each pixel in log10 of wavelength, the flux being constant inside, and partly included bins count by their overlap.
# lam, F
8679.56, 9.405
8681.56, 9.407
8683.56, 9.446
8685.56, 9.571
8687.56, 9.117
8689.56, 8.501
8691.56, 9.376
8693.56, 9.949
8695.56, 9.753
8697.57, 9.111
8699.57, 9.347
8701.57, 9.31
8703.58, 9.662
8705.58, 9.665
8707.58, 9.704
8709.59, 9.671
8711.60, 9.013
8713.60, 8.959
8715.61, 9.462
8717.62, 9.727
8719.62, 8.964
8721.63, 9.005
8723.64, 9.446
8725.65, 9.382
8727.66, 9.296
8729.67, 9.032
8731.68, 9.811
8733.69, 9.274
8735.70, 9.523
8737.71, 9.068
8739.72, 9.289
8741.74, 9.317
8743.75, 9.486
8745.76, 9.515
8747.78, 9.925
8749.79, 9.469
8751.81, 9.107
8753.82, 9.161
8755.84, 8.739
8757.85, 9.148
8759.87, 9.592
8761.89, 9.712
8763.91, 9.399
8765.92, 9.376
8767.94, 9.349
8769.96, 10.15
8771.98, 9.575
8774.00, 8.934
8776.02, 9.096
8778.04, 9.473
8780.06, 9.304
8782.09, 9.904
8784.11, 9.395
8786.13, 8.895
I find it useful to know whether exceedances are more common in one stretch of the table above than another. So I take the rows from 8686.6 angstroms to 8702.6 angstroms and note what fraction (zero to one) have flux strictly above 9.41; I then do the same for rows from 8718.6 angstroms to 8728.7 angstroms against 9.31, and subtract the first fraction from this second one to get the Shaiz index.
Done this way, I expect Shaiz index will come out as 0.15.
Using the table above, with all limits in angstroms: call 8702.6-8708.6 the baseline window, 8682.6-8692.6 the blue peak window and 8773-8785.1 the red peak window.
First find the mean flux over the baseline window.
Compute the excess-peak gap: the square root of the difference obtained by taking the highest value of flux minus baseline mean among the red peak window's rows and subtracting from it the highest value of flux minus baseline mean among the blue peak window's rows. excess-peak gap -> 0.6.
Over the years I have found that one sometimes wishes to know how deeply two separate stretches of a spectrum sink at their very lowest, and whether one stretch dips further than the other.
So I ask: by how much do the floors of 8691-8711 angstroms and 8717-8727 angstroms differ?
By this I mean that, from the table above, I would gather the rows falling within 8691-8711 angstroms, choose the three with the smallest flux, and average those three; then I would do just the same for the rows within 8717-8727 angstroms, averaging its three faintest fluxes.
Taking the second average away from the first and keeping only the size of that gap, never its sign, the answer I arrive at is 0.14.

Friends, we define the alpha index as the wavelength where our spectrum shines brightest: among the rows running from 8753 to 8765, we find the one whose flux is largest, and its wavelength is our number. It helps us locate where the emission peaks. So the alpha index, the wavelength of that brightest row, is 8761.89 angstroms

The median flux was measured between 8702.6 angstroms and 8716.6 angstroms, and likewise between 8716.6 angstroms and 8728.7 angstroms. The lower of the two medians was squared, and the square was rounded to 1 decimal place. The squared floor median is 87.2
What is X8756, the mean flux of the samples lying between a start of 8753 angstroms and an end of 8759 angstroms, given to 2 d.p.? 9.02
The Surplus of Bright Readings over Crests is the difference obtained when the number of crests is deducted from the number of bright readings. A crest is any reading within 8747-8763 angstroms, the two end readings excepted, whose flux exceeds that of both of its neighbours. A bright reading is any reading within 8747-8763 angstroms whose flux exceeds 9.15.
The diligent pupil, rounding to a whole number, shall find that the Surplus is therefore 4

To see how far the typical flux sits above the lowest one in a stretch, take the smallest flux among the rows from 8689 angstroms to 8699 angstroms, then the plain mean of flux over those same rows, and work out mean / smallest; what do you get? 1.10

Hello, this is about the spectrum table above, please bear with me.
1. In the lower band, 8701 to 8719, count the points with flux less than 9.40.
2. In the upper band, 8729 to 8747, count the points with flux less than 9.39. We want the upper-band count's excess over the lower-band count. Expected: 2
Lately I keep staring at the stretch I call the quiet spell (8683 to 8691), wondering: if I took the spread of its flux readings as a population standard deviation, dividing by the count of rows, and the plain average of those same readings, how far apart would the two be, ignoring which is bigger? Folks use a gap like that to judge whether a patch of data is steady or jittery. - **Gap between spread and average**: 8.74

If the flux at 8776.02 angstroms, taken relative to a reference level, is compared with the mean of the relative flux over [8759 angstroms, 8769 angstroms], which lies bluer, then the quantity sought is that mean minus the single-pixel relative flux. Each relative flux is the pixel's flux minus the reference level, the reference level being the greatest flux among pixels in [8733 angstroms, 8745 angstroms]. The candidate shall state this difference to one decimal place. 0.4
